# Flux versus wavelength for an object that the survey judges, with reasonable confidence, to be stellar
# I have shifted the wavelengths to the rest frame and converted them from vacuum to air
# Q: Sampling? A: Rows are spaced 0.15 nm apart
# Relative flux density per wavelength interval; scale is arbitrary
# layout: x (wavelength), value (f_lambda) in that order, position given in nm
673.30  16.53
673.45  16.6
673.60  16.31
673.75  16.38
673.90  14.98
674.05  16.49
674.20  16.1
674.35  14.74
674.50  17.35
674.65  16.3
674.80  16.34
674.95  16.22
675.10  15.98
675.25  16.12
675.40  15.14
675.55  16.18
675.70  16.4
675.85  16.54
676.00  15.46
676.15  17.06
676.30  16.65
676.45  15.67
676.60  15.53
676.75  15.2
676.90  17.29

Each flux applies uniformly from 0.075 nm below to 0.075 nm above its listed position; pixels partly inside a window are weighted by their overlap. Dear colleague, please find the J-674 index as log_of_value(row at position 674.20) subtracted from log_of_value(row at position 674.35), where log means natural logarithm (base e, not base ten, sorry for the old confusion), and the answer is -0.09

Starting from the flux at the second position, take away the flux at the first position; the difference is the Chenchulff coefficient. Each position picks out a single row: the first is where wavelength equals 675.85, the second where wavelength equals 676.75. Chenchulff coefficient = -1.3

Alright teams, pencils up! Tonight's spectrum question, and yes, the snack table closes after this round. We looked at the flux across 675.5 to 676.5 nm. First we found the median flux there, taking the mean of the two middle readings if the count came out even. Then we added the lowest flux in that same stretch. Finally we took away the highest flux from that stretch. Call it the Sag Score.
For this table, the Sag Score 14.8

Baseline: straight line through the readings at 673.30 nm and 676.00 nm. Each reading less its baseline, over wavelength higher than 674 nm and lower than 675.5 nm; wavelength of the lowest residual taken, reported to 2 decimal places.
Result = 674.35 nm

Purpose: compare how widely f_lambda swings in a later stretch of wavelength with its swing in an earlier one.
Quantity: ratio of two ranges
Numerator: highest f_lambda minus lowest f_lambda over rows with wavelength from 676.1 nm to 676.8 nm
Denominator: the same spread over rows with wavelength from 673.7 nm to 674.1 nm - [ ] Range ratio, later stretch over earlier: 1.2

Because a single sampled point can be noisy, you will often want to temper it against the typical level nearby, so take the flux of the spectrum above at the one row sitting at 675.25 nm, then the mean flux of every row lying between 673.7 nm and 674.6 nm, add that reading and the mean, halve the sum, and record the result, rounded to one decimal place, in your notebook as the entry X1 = 16.1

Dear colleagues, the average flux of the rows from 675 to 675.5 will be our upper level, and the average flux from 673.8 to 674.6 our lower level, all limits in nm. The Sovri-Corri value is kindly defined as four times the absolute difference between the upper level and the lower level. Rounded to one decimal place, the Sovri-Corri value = 0.7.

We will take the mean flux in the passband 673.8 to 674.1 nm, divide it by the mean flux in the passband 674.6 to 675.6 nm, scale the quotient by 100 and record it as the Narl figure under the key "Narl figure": 98.1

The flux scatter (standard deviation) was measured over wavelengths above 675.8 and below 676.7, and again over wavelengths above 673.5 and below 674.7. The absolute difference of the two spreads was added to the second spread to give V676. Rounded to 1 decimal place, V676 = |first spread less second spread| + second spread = 1.0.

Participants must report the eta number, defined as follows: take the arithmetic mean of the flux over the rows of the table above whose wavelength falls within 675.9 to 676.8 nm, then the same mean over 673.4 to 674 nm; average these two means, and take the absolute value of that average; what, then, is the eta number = 16.0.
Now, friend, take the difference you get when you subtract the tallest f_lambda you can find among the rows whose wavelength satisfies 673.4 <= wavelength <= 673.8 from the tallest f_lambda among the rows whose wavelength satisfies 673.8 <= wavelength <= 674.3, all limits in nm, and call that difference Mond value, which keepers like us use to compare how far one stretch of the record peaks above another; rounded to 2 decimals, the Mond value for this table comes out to -0.11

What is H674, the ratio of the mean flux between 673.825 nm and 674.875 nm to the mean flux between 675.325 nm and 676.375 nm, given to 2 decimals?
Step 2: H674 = 0.99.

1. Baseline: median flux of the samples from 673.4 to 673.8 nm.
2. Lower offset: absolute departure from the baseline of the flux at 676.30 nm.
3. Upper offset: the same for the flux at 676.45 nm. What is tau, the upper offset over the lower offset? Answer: 2.6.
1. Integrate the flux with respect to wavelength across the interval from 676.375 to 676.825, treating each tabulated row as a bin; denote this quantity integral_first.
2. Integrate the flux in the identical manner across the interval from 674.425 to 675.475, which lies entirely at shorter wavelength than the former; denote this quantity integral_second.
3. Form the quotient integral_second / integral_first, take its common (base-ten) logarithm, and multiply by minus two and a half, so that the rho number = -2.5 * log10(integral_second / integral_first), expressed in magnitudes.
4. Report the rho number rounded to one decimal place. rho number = -1.0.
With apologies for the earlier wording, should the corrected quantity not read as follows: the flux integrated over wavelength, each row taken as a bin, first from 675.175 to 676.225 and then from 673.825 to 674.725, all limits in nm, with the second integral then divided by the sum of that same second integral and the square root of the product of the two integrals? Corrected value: 0.48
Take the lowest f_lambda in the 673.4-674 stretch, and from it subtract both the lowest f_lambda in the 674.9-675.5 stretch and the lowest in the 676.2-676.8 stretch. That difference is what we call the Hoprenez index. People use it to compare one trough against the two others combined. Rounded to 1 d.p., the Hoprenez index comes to -15.4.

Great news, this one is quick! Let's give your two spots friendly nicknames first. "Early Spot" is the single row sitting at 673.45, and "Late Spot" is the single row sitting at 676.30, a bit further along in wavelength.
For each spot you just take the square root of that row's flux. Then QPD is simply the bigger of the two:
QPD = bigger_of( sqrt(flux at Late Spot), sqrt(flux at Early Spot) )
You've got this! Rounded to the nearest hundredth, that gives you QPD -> 4.08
